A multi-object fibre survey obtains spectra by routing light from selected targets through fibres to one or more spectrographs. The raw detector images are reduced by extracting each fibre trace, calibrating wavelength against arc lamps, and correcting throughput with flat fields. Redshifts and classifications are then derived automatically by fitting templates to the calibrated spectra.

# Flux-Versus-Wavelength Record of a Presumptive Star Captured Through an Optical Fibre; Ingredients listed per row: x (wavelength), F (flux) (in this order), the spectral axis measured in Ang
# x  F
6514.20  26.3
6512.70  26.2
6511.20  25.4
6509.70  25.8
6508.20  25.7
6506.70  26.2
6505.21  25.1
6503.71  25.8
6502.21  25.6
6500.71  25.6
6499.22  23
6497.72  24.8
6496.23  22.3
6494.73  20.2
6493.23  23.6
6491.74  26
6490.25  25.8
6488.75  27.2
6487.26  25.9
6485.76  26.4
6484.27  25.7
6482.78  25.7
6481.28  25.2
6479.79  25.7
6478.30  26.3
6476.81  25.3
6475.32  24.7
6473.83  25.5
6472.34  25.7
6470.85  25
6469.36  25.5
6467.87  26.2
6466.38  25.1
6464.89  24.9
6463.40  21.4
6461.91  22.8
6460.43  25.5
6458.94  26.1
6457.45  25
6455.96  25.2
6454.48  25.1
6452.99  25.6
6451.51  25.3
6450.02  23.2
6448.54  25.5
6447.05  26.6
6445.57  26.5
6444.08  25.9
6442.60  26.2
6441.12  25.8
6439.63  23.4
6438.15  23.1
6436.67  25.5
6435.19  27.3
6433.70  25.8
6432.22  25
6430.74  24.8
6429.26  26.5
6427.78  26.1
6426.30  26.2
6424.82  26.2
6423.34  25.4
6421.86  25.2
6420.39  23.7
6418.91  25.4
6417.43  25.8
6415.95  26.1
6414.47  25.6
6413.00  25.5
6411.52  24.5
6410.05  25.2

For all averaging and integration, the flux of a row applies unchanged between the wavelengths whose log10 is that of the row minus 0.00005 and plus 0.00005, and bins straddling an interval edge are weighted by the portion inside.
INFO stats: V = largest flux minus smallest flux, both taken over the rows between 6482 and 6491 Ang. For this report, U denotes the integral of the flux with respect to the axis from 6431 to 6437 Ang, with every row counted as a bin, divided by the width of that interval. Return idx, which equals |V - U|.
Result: 24.3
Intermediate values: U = 25.8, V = 1.5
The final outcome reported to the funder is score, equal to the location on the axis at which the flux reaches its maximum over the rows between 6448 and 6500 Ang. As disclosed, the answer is 6488.75 Ang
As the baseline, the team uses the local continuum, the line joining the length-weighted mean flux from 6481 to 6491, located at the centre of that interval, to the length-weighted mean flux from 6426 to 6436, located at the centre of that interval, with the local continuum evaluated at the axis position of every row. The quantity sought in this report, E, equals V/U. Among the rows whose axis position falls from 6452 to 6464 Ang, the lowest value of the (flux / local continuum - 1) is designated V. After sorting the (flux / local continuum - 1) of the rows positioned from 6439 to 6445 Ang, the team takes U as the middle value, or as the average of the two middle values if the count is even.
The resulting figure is 45.9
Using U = 0.00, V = -0.18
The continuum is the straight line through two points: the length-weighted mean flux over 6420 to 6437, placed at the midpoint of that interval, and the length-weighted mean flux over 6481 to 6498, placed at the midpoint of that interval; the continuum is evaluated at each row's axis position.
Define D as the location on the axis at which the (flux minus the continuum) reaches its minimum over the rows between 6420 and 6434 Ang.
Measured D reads 6420.39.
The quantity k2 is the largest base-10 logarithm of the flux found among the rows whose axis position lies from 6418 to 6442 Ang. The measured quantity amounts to 1.44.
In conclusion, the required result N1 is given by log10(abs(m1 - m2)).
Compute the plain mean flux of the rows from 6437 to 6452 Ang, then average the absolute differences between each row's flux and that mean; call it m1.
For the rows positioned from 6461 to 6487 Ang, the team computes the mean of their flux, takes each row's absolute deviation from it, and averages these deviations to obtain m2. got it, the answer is -0.5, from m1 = 1.15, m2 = 0.8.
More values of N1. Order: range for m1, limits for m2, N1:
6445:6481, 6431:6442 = -0.5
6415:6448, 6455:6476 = -1.3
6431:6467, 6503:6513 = -0.2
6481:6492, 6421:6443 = -0.4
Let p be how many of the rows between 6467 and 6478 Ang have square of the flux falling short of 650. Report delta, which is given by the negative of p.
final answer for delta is -3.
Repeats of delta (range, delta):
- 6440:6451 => -1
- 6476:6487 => -2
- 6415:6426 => -4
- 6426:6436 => -2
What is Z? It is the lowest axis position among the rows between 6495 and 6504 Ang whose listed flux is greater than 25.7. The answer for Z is 6503.71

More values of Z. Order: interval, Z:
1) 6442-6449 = 6442.60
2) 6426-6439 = 6426.30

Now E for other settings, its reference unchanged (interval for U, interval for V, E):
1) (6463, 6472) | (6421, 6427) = 0.8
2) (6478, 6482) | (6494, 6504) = 19.3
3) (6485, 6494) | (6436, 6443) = 44.3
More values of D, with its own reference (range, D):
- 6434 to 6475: 6463.40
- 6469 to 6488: 6475.32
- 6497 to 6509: 6499.22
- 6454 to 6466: 6463.40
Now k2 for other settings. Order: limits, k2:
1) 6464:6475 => 1.42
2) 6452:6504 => 1.43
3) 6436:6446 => 1.42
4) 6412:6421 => 1.42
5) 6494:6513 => 1.42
